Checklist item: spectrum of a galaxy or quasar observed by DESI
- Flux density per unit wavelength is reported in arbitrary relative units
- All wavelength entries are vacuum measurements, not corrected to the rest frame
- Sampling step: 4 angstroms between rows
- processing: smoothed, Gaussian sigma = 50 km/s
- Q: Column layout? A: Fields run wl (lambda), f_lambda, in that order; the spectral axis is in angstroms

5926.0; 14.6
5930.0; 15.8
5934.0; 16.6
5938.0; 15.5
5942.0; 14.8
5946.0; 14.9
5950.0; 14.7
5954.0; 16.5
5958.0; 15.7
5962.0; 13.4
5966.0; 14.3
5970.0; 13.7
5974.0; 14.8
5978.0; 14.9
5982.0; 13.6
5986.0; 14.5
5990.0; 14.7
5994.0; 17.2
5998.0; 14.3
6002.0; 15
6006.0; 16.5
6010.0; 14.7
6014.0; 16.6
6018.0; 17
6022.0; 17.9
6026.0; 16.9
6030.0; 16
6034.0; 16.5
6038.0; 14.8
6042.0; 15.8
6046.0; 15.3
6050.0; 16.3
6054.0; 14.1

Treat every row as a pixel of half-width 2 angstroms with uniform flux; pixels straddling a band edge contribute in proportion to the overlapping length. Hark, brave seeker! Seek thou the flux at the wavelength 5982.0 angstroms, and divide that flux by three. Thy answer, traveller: 4.5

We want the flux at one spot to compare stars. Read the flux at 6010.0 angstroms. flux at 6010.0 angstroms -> 14.7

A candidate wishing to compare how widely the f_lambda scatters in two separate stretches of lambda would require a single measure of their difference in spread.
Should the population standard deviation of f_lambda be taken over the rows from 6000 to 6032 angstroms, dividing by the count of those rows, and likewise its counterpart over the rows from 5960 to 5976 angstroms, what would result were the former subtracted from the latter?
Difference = -0.45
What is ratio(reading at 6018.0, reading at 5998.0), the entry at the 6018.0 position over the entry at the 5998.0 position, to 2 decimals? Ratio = 1.19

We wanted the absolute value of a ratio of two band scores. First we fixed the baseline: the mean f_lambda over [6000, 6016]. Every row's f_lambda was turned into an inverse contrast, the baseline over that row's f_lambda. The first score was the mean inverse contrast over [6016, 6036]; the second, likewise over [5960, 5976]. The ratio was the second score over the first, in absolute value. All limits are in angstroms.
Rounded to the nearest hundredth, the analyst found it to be 1.20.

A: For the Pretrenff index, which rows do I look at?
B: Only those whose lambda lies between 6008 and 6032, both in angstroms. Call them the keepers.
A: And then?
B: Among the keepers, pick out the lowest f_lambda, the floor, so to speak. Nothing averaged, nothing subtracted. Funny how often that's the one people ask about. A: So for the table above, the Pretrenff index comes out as 14.7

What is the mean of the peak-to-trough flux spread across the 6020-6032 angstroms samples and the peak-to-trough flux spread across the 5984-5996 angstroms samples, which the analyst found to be 2.3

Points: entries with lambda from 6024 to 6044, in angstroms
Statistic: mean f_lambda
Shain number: 16.0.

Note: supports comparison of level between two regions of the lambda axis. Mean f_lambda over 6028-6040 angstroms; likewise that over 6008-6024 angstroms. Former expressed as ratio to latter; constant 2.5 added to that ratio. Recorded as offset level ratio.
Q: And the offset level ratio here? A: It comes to 3.45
